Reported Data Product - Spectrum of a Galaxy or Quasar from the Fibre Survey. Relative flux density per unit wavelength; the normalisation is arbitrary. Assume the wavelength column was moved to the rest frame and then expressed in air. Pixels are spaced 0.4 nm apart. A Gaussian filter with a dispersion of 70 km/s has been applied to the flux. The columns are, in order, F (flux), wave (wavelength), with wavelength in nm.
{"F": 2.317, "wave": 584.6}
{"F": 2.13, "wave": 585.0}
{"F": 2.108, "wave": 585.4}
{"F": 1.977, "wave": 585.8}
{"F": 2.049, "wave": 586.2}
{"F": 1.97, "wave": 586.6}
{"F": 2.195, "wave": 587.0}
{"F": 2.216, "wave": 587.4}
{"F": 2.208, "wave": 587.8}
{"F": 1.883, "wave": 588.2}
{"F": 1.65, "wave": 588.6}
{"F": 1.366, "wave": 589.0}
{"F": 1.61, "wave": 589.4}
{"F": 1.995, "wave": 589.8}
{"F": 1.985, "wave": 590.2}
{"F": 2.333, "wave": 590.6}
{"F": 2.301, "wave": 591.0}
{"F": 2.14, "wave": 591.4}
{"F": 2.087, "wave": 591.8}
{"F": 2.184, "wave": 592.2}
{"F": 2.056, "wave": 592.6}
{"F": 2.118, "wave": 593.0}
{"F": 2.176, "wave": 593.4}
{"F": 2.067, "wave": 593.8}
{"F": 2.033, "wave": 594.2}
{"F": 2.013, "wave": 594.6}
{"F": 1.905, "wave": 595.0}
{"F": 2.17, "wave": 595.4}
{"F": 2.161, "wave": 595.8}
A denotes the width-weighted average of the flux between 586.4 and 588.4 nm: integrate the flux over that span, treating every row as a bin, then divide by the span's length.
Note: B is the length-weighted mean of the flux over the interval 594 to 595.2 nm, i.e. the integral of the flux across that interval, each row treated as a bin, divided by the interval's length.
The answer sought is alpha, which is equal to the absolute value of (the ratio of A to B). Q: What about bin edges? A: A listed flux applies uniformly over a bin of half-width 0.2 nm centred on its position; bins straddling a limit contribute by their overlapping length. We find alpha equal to 1.06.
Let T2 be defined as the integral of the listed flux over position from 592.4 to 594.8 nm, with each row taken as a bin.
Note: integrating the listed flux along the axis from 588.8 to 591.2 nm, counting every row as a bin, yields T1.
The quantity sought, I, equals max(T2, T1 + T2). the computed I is 9.62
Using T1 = 4.64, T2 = 4.99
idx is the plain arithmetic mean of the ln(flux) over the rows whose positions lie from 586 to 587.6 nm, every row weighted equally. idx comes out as 0.74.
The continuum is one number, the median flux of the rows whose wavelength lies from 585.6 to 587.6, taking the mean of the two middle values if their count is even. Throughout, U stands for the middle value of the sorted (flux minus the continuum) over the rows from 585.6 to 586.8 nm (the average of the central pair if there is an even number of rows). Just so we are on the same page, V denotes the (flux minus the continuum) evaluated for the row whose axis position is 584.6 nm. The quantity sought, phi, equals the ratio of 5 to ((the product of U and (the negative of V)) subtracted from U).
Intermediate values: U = -0.07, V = 0.268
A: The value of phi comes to -55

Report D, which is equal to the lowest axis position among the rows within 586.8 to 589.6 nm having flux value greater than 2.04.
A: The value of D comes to 587.0 nm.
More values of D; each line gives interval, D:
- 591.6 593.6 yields 591.8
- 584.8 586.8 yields 585.0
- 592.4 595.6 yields 592.6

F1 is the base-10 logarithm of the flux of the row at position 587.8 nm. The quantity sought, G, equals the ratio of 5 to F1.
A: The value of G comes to 14.5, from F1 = 0.344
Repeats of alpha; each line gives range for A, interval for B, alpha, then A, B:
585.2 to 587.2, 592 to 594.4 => 0.98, 2.06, 2.11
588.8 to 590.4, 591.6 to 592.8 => 0.82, 1.74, 2.11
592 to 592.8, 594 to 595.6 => 1.04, 2.12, 2.03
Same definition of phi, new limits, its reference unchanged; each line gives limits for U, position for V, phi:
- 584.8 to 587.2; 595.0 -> 198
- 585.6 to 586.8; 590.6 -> -54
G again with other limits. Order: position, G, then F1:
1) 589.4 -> 24.2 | 0.207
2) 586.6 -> 17.0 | 0.294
